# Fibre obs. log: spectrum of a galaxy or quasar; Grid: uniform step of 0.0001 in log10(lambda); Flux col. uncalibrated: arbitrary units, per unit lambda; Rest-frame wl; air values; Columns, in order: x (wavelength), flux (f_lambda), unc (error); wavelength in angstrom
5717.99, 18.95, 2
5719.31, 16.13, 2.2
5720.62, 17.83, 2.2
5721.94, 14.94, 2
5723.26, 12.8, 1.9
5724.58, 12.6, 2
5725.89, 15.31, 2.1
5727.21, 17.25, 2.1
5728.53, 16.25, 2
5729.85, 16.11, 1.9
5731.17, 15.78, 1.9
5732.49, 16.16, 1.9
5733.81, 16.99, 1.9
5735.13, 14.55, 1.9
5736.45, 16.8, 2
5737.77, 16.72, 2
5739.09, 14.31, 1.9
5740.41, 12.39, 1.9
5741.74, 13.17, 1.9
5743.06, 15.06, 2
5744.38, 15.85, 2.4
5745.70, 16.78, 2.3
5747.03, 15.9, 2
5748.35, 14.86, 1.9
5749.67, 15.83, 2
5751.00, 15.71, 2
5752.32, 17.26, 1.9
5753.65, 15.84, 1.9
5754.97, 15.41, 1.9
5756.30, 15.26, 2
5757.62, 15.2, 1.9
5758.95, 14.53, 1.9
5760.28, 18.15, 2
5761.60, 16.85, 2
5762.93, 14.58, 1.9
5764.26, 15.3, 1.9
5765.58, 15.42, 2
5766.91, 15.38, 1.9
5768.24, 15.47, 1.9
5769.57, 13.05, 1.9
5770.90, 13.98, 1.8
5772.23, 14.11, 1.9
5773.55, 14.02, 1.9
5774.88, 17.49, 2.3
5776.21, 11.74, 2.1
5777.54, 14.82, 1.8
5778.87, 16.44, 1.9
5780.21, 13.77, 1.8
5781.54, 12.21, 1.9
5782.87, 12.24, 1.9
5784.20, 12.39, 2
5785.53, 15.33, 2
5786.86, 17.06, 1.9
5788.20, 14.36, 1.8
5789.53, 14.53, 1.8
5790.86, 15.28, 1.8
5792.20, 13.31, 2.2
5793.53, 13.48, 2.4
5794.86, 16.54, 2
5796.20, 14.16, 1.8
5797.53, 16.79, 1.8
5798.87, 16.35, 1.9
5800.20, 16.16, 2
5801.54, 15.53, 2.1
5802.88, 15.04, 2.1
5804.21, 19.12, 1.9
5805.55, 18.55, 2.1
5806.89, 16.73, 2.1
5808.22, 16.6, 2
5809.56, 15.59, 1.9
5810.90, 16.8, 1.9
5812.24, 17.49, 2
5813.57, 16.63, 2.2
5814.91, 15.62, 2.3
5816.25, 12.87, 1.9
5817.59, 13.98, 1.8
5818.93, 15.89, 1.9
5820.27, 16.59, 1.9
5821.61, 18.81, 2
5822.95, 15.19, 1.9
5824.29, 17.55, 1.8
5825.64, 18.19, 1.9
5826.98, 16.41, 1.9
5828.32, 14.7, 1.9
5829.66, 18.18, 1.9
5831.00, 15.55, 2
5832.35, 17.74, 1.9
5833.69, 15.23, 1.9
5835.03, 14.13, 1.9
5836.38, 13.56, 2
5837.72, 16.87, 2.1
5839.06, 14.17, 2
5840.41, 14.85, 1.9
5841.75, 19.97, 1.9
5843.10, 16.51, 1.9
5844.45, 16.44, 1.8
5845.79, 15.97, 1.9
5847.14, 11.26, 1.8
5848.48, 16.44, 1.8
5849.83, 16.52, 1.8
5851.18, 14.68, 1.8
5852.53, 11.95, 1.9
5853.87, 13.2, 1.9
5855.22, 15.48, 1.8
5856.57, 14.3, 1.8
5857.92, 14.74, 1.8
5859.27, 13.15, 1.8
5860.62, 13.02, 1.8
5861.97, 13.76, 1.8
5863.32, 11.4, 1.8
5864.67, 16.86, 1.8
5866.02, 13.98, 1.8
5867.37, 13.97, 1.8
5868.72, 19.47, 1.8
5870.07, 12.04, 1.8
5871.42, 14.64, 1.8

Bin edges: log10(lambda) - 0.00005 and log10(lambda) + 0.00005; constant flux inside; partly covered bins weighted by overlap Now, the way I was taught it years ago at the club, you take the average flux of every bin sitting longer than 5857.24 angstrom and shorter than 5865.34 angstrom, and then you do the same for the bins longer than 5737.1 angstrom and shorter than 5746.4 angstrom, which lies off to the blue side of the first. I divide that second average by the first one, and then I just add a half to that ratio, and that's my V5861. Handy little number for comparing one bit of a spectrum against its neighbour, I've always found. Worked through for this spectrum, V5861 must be 1.58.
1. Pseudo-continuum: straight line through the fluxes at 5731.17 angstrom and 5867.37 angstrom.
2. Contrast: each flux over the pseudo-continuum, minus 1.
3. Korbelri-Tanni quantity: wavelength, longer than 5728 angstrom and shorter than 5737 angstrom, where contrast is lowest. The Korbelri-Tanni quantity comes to 5735.13 angstrom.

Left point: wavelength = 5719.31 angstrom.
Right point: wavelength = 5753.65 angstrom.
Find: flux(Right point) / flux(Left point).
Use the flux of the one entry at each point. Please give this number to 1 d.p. 1.0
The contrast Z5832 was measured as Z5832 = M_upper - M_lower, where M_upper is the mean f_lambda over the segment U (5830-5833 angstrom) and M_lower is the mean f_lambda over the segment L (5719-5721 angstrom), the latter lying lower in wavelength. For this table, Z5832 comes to -0.3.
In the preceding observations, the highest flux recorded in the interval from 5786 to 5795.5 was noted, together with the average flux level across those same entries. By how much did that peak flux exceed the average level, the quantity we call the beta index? 2.1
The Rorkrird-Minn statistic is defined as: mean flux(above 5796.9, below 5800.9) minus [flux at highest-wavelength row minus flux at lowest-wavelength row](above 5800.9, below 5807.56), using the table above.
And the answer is 15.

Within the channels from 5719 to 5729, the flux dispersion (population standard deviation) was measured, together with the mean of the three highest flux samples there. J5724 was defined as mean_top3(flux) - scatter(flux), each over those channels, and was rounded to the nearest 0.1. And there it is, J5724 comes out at 15.3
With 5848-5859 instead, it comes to 14.7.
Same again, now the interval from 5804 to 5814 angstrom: 17.3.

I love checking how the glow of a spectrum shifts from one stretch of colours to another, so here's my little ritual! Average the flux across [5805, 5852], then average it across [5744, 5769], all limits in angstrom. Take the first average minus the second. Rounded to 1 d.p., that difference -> 0.3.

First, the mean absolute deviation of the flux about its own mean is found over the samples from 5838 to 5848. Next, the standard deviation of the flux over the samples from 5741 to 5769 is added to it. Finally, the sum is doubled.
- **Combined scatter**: 5.8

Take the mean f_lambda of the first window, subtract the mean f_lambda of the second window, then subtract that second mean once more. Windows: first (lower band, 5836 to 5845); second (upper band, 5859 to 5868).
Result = -11.4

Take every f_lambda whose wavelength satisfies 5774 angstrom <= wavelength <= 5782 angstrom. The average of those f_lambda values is 14.4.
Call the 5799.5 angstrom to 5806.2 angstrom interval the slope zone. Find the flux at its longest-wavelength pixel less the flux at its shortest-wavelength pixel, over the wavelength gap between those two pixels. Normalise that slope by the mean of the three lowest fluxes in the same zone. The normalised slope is 0.029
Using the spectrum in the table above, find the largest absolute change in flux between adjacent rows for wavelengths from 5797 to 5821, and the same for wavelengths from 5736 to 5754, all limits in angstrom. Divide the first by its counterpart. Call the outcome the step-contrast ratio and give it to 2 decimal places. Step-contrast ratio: 1.69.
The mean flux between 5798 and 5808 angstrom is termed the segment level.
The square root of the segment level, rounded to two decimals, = 4.10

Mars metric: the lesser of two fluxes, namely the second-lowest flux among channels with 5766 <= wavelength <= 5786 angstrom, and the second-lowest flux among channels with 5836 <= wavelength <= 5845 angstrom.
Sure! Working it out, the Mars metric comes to 12.2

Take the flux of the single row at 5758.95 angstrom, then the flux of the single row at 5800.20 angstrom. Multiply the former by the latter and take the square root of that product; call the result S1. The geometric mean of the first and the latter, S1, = 15.3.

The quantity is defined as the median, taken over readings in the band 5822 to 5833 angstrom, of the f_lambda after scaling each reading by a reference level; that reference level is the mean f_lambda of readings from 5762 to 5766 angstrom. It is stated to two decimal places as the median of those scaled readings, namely 1.12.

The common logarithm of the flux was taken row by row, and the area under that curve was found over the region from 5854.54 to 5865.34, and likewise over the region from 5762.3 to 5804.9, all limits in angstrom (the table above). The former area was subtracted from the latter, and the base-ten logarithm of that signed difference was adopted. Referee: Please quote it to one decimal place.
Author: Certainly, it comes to 1.6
